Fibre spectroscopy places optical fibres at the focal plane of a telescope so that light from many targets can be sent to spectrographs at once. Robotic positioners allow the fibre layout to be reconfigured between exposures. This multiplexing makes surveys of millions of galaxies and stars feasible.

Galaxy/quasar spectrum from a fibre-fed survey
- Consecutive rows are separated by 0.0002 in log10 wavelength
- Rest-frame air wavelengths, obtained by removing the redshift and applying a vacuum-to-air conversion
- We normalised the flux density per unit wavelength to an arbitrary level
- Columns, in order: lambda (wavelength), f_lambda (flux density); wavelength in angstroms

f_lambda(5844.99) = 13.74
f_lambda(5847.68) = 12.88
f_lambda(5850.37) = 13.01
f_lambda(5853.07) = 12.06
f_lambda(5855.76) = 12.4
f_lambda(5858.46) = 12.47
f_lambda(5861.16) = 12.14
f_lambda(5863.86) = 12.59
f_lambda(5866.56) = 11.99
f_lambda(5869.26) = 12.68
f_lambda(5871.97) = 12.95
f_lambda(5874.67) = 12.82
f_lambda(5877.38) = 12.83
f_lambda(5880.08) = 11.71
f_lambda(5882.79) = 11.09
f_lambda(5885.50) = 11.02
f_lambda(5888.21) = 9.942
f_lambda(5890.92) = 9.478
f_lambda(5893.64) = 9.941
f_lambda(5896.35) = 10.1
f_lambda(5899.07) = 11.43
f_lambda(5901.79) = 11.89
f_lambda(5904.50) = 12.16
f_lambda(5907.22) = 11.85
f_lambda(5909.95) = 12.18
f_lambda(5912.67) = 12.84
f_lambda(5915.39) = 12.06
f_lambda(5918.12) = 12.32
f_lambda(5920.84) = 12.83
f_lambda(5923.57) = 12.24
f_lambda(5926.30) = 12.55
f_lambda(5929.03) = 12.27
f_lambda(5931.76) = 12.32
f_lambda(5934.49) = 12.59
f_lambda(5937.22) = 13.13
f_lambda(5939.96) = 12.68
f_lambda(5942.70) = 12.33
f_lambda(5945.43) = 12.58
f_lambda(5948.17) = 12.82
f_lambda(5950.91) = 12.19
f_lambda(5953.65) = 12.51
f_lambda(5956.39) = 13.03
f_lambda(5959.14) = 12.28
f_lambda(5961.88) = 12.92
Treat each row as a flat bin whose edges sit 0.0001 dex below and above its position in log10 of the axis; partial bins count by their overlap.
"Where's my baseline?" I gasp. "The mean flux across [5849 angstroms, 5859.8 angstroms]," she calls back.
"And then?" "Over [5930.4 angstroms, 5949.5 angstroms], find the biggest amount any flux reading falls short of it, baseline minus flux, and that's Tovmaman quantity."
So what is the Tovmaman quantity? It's 0.2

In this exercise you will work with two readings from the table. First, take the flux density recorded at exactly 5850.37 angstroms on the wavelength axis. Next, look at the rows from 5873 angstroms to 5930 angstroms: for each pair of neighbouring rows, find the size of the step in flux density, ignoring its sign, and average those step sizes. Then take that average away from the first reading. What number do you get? 12.5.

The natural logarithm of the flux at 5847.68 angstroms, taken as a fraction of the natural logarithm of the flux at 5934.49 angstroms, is 1.01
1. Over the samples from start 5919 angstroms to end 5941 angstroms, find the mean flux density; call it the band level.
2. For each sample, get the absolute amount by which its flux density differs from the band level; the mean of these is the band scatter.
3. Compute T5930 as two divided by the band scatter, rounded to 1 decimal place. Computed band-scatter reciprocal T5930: 8.6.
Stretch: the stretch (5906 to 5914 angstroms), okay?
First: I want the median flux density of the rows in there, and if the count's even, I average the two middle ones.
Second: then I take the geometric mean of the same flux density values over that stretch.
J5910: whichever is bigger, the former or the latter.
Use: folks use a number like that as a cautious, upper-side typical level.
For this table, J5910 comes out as 12.3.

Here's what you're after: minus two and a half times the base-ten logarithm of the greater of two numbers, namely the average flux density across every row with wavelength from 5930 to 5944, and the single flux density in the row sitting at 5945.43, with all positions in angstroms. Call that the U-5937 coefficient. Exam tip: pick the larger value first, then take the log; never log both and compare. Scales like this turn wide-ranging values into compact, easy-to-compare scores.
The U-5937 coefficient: -2.75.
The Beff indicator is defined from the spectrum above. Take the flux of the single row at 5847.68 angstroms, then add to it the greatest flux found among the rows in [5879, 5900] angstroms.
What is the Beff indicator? 24.6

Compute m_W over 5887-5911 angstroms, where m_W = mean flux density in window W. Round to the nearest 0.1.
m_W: 11.0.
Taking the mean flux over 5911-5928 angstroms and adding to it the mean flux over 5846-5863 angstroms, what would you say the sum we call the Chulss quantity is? 25.0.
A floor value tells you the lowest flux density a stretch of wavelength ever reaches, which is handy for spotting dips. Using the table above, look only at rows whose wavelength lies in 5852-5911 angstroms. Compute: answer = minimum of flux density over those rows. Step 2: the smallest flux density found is 9.478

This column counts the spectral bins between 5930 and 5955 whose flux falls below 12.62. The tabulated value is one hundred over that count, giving 17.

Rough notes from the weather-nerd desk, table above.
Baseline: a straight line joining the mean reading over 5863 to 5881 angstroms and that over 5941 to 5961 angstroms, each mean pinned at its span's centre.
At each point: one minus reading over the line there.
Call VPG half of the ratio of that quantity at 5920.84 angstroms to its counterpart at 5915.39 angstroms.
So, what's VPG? -0.3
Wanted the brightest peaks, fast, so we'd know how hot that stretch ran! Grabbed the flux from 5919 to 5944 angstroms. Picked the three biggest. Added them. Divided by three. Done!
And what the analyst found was 12.9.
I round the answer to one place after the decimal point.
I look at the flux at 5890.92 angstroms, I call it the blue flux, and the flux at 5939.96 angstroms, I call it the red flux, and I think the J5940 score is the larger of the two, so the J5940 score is 12.7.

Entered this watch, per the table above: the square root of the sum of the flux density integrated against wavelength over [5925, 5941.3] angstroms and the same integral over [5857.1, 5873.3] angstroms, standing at 20.2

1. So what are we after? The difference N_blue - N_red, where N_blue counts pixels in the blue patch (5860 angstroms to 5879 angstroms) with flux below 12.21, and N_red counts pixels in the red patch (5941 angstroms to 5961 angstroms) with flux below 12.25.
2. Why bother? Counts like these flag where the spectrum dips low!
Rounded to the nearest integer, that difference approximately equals 1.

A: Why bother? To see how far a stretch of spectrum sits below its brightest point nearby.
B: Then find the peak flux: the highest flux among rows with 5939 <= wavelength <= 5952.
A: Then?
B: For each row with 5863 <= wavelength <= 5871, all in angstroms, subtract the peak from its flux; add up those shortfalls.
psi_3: -1.2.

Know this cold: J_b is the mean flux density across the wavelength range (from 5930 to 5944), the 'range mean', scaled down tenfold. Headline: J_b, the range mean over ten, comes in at 1.26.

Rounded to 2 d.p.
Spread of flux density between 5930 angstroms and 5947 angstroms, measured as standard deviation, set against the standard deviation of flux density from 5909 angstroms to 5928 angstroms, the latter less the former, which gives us 0.02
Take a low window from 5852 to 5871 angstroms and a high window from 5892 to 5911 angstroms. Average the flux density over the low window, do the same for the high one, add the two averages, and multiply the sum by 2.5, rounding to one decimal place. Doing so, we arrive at 59.2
